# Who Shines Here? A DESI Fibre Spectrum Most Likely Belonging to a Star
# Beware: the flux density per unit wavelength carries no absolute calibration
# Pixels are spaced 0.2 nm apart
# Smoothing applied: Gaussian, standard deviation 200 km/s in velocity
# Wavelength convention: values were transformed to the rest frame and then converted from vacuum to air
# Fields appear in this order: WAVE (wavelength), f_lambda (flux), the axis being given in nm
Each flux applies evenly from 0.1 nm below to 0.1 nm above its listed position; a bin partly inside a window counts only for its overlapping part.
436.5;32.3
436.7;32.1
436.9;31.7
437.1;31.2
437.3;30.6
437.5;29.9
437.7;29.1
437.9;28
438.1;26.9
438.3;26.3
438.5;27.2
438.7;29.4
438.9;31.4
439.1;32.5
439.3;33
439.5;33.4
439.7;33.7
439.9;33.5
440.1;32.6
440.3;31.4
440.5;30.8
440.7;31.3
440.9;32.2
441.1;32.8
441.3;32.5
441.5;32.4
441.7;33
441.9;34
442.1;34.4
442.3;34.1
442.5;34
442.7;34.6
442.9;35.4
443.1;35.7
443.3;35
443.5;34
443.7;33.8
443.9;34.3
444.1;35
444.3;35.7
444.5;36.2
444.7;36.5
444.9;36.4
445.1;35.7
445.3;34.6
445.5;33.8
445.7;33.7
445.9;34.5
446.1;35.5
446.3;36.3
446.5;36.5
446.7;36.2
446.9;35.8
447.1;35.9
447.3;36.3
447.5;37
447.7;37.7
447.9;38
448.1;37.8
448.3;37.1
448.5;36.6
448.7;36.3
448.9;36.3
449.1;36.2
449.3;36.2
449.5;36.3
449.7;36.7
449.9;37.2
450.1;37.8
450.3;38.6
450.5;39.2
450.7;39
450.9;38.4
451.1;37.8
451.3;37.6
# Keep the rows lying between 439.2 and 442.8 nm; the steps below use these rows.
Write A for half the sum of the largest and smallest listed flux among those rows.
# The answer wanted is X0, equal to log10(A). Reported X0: 1.51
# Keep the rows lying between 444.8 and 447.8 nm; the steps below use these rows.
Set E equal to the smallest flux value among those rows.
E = 33.7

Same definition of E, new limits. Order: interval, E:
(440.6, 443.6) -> 31.3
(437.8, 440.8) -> 26.3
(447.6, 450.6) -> 36.2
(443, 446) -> 33.7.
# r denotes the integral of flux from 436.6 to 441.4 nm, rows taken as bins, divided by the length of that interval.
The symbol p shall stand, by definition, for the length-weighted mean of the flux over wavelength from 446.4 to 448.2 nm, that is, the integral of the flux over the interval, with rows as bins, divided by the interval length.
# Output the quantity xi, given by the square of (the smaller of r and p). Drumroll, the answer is 960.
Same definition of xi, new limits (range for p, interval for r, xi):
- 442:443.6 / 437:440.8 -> 939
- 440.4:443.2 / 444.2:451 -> 1114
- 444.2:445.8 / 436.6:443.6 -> 1024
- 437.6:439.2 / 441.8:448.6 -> 832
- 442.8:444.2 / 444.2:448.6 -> 1207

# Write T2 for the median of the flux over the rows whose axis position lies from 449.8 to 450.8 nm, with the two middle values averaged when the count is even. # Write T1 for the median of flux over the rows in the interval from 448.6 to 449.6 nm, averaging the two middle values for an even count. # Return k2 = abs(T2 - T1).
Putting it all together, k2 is 2.3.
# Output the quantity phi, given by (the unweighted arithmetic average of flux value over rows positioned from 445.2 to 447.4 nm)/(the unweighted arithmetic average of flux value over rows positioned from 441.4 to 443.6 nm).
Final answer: 1.03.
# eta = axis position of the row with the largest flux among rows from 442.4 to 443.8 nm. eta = 443.1 nm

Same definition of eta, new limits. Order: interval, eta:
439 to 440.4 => 439.7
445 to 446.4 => 446.3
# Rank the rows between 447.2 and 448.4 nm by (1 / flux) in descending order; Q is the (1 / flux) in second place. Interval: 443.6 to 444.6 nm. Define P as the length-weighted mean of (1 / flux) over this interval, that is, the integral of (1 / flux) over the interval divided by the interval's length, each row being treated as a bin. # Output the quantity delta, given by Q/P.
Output 0.95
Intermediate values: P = 0.0286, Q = 0.0270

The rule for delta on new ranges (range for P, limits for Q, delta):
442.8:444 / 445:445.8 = 1.03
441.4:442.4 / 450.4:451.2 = 0.87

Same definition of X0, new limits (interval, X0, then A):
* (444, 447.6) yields 1.55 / 35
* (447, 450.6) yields 1.57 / 38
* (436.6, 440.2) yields 1.48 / 30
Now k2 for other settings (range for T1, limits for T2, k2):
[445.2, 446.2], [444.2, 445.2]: 1.7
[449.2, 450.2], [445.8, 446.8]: 0.5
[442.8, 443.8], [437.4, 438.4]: 7.0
